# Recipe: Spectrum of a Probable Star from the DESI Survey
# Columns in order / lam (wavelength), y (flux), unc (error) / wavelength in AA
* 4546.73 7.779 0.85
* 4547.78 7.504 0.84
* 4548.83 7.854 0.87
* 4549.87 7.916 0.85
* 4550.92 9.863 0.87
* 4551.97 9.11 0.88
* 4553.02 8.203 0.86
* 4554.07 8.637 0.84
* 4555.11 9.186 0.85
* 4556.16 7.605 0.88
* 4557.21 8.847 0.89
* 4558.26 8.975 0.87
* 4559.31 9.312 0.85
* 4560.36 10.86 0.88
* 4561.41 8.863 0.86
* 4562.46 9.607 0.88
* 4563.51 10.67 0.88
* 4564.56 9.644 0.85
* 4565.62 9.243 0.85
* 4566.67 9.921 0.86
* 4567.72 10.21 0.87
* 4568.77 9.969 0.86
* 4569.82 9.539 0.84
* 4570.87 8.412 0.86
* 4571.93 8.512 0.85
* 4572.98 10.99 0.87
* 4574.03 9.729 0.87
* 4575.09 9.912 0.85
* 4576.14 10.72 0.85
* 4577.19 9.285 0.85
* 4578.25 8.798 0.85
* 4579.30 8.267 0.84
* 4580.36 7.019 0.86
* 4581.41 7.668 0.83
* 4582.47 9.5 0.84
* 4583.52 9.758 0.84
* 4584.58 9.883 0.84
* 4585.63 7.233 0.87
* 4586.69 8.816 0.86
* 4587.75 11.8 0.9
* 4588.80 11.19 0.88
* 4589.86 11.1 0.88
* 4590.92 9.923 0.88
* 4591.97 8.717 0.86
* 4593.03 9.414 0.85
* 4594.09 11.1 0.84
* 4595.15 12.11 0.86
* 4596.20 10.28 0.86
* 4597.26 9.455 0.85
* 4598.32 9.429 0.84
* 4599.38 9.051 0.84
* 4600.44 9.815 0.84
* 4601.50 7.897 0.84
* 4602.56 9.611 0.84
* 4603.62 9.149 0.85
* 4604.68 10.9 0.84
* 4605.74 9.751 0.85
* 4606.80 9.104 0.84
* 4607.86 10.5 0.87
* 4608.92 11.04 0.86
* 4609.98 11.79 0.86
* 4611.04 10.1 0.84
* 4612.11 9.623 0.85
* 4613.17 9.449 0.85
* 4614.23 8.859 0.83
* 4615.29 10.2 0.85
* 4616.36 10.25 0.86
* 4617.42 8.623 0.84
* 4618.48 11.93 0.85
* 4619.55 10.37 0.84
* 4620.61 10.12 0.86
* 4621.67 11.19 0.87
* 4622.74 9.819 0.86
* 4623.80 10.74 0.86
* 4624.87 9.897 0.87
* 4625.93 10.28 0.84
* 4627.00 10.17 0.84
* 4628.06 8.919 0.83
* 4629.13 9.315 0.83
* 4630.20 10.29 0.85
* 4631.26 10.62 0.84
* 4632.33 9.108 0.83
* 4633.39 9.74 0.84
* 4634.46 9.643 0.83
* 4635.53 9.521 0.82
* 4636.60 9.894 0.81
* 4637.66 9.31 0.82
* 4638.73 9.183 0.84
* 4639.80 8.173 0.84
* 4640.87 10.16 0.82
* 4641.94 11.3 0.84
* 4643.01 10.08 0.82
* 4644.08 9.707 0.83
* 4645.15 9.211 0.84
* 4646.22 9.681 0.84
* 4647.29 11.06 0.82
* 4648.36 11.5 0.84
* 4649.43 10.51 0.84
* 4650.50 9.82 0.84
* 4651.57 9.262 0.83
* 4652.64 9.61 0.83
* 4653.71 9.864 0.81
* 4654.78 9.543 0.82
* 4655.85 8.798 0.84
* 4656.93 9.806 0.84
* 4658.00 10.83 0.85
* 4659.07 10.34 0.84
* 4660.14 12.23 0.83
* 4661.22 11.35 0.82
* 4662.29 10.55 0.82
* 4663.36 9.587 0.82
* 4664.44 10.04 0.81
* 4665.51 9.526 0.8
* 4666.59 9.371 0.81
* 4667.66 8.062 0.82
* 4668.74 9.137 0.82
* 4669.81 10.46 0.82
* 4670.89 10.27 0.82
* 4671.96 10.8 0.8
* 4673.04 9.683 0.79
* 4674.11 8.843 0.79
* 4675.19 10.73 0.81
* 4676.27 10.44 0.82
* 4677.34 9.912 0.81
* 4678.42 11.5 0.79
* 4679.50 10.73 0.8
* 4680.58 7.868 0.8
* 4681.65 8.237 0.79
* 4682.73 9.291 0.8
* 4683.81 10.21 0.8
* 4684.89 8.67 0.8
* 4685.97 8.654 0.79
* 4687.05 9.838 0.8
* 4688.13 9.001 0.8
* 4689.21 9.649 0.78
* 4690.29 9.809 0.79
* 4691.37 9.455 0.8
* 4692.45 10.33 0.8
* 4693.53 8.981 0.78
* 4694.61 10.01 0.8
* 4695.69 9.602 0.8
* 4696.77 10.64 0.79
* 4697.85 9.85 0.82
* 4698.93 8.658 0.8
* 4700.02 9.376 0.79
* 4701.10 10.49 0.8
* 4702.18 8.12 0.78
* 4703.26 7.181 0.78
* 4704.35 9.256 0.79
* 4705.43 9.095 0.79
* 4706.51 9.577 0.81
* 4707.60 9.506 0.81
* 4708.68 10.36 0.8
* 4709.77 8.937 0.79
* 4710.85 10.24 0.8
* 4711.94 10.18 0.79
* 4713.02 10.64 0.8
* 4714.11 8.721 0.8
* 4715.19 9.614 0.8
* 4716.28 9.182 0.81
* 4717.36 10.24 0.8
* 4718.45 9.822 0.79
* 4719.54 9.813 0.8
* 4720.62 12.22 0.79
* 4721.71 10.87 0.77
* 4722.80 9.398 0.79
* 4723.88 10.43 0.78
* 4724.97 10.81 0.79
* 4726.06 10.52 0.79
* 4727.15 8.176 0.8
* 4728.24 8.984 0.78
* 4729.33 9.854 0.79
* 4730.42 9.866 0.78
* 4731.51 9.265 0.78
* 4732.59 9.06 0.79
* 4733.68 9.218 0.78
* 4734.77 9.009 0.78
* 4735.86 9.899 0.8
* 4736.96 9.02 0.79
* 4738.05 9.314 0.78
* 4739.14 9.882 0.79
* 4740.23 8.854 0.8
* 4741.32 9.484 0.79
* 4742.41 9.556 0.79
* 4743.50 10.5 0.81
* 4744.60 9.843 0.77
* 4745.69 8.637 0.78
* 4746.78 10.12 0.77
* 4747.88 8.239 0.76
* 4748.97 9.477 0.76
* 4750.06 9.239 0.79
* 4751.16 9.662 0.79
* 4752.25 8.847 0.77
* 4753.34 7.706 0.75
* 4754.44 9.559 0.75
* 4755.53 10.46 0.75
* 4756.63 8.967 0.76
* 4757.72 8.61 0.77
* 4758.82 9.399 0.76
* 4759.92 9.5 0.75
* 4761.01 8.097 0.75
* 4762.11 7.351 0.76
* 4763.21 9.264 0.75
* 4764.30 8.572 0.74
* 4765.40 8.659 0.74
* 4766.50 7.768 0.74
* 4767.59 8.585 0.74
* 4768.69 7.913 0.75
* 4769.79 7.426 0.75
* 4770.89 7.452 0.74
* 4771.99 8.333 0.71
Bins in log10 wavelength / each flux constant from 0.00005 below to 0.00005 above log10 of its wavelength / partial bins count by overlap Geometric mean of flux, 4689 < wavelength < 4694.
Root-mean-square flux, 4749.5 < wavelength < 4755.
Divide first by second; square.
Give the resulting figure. 1.14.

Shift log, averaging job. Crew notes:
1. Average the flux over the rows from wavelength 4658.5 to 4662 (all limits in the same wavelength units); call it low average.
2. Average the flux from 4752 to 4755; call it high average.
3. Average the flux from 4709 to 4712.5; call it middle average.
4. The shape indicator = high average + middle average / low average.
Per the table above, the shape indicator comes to 9.6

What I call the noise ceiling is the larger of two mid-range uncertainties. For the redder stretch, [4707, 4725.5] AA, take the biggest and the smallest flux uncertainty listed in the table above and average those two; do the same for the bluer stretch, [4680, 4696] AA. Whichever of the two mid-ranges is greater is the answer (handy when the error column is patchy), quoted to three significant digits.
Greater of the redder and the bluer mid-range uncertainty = 0.790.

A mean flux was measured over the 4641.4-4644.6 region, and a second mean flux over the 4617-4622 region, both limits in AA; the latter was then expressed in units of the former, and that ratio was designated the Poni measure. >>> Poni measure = 1.01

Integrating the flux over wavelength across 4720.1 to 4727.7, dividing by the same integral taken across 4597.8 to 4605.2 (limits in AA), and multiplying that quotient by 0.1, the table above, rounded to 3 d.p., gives 0.113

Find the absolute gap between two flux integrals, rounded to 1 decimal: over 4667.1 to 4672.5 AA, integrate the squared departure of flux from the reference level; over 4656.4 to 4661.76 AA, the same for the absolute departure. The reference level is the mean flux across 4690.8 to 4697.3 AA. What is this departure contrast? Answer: 0.3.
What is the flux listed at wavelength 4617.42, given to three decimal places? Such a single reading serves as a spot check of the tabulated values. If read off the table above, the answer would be 8.623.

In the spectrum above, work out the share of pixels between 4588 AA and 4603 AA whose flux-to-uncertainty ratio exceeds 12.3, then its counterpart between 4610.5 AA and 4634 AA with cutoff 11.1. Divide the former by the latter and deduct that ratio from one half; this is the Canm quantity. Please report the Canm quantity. 0.2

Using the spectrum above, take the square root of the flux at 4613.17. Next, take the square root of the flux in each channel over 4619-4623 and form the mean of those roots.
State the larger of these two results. 3.22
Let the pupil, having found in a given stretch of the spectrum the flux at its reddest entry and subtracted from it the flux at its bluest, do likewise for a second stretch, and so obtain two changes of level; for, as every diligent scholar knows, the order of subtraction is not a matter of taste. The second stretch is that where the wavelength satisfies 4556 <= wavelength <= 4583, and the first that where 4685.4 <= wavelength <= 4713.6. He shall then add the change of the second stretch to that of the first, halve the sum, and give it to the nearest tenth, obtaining 1.9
